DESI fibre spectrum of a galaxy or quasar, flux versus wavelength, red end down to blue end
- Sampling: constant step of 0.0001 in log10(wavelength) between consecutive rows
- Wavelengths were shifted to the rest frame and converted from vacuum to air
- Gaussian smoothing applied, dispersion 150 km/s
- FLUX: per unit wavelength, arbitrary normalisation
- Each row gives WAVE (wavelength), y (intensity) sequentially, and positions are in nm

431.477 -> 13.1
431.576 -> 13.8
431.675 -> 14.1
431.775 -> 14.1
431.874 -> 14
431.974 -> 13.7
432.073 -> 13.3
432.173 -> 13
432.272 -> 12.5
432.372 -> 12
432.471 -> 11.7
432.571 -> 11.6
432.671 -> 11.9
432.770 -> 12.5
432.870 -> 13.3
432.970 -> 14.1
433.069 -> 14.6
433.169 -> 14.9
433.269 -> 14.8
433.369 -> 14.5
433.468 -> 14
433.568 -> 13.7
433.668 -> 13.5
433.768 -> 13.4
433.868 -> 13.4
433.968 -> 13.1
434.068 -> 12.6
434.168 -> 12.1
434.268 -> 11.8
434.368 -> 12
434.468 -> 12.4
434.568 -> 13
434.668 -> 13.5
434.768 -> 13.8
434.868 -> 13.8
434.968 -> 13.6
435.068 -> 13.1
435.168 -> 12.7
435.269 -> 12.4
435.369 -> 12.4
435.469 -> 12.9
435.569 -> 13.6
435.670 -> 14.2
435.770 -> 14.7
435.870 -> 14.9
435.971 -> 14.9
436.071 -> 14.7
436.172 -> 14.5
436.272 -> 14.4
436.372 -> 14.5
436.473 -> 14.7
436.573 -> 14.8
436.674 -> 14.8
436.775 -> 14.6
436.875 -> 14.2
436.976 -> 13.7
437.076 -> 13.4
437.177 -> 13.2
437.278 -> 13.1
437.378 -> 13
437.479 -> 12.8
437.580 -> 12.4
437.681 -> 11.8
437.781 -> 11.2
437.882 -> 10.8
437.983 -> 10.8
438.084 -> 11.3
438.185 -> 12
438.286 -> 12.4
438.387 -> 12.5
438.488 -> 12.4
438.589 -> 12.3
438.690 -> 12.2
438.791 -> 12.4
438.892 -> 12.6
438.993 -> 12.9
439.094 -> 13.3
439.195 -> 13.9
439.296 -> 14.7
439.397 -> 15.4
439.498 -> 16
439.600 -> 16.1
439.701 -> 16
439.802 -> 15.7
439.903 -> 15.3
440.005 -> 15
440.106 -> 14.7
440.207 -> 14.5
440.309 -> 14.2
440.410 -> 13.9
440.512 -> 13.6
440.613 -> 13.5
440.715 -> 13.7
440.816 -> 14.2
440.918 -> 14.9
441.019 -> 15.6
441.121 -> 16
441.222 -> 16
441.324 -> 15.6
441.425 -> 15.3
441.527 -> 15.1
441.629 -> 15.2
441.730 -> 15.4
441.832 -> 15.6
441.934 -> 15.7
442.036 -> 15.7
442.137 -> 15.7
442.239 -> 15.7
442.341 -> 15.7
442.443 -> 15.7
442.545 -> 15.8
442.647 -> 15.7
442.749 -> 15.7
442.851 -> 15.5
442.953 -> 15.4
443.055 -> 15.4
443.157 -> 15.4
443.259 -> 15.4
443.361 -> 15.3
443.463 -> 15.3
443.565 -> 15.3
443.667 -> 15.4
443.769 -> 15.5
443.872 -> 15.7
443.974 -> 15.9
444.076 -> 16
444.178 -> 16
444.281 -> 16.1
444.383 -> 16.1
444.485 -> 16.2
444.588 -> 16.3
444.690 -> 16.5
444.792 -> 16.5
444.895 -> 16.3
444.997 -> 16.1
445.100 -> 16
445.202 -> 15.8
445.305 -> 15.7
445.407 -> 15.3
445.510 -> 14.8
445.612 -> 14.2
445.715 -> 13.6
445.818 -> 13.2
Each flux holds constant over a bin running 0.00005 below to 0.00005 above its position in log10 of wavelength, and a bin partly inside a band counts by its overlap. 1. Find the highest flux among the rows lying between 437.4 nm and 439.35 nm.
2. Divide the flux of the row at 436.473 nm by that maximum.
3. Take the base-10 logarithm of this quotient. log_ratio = 0.000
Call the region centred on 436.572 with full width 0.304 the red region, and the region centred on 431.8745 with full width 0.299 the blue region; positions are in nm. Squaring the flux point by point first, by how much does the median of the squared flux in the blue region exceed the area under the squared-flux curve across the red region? 130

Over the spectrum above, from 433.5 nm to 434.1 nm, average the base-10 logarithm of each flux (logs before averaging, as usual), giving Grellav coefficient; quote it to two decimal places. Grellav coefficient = 1.12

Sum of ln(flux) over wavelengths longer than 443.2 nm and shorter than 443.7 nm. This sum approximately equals 13.7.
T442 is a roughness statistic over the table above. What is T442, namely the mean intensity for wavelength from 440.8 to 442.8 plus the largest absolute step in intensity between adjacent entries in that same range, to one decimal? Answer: 16.2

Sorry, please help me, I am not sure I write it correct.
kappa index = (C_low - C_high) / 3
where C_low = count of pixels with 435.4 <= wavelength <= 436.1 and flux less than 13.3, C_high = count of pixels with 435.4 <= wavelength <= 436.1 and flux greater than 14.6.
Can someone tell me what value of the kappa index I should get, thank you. -1.0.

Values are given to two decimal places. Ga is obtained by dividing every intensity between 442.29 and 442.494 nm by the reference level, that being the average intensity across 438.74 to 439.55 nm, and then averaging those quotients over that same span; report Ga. 1.13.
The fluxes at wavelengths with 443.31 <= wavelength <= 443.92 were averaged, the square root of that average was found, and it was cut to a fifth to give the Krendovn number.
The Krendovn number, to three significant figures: 0.785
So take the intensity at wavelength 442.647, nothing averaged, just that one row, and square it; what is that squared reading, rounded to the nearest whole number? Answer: 246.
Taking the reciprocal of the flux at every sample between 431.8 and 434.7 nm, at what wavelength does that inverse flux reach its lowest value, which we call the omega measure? 433.169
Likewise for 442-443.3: 442.545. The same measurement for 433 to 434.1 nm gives 433.169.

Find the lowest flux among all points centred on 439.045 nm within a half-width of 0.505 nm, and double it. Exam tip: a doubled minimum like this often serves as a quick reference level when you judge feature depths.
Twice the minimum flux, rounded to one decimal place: 24.4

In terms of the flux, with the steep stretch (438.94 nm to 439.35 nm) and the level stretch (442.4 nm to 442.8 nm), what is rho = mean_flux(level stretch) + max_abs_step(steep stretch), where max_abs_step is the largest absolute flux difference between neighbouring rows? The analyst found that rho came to 16.5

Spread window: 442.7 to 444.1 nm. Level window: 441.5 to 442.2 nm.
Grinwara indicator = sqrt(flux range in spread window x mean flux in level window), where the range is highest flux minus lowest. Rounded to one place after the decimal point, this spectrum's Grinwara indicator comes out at 3.3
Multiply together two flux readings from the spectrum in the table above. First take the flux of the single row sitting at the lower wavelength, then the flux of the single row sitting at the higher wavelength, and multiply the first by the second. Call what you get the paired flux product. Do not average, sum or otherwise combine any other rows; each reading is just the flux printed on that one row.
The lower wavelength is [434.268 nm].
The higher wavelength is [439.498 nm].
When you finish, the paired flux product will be 189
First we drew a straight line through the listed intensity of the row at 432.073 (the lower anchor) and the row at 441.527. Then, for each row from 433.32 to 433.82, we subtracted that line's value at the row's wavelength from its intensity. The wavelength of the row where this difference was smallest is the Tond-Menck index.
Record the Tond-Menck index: 433.768 nm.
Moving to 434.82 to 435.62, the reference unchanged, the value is 435.369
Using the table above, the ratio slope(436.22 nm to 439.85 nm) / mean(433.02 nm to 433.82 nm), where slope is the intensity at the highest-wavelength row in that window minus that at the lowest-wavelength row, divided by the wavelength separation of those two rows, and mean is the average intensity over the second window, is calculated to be 0.026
